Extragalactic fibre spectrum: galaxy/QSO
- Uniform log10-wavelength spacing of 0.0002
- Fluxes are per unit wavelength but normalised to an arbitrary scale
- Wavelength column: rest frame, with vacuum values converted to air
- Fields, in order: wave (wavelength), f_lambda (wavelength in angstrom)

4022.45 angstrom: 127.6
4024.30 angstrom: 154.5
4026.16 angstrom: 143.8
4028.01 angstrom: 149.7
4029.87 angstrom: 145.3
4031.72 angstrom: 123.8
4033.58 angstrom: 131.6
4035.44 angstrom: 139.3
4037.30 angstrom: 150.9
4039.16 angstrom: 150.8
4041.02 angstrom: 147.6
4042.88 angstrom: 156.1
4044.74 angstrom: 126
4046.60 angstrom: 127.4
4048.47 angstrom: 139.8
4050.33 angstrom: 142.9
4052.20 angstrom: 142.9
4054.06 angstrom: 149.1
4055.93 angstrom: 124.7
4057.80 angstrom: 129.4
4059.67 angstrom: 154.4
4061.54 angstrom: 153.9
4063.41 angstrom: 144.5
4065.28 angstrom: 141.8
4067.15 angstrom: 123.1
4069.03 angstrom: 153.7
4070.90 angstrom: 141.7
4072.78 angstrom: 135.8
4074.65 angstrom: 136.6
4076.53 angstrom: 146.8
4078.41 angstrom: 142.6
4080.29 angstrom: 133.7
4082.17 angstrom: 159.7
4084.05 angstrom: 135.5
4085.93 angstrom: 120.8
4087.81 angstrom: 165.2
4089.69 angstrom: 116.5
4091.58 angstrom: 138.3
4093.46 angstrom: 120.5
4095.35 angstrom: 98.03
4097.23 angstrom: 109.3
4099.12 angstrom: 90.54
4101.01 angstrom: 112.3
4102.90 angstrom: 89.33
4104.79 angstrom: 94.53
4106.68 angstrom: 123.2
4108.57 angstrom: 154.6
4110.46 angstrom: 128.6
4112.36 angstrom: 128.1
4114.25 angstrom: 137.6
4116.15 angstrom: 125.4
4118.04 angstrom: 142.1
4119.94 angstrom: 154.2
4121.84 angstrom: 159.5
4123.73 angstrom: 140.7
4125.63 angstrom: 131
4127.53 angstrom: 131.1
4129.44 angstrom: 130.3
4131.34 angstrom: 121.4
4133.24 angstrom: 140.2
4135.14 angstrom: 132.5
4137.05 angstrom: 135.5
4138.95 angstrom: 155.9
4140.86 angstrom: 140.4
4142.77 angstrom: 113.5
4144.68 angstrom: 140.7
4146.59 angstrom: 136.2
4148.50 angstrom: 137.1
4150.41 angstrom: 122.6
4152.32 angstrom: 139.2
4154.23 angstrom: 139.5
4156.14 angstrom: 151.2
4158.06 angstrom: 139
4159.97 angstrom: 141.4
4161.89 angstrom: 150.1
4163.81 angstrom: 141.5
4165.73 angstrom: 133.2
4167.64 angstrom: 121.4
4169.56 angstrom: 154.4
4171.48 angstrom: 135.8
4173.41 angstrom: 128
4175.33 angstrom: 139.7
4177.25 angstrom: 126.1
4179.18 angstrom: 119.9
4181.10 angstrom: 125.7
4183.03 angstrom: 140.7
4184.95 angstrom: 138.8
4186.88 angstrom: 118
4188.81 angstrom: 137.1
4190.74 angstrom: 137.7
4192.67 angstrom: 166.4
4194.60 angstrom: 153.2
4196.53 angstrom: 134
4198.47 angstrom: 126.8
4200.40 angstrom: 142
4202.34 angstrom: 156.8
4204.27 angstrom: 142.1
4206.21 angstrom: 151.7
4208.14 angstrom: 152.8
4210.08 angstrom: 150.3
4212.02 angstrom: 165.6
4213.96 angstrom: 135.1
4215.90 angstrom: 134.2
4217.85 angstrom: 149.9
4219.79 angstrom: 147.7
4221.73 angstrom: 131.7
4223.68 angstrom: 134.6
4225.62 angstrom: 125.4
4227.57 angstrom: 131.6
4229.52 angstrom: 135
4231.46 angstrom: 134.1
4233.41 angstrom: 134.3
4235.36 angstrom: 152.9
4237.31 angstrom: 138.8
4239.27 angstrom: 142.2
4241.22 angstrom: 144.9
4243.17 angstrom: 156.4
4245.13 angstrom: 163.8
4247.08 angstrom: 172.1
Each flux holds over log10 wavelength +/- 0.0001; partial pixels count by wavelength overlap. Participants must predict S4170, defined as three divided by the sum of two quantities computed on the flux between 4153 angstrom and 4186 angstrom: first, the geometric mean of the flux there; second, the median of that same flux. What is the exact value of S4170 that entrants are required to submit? 0.0109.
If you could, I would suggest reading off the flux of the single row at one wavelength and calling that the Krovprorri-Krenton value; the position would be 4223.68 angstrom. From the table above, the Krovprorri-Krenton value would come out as 134.6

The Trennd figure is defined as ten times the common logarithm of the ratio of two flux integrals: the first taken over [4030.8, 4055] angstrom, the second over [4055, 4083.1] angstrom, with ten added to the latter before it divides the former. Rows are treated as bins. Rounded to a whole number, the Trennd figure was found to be -1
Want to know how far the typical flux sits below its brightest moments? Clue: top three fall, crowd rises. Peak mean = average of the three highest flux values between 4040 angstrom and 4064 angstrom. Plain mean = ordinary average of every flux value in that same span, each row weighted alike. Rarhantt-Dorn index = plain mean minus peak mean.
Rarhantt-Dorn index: -13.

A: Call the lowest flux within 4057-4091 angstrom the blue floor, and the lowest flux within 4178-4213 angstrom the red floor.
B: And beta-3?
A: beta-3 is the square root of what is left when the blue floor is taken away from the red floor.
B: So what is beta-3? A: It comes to 1.2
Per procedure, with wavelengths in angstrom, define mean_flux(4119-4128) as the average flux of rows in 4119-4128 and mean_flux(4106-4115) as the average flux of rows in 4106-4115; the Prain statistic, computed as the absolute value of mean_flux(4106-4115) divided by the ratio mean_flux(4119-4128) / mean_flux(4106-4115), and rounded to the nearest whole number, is 126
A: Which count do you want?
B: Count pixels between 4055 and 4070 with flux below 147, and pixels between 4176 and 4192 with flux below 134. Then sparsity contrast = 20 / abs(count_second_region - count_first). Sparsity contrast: 20.0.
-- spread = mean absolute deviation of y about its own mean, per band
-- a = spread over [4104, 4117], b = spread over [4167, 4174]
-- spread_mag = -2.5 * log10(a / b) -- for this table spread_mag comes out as -0.1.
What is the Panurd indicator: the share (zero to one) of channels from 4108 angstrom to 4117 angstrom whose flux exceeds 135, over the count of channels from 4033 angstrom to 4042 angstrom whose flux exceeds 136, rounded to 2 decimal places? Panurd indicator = 0.10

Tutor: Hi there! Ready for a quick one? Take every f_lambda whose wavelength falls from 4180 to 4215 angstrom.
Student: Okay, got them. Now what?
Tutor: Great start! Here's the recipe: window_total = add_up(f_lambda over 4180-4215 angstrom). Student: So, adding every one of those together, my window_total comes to 2575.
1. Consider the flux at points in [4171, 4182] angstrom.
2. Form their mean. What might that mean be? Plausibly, 129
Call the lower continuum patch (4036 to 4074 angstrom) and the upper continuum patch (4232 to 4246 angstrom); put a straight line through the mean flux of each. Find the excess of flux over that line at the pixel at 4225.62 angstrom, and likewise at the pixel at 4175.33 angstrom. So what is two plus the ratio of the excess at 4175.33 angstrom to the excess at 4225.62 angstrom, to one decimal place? 2.3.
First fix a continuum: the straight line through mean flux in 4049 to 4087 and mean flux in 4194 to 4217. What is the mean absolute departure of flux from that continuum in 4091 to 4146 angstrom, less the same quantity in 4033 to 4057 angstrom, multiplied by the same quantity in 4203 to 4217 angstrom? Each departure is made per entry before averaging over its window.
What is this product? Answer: 85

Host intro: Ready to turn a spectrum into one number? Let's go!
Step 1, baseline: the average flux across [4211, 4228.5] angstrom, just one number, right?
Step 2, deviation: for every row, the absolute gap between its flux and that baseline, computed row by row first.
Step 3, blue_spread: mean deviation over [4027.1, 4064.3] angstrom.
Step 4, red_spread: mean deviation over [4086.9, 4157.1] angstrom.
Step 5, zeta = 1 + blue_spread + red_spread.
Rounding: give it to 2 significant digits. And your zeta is 25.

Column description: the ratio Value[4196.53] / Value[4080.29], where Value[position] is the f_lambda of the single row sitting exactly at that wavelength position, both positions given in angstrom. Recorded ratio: 1.00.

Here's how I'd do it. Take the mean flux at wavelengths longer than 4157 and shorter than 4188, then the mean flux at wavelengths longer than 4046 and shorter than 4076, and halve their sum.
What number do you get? 137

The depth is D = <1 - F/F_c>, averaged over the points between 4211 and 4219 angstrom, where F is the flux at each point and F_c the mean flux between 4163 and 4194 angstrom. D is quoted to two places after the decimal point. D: -0.08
